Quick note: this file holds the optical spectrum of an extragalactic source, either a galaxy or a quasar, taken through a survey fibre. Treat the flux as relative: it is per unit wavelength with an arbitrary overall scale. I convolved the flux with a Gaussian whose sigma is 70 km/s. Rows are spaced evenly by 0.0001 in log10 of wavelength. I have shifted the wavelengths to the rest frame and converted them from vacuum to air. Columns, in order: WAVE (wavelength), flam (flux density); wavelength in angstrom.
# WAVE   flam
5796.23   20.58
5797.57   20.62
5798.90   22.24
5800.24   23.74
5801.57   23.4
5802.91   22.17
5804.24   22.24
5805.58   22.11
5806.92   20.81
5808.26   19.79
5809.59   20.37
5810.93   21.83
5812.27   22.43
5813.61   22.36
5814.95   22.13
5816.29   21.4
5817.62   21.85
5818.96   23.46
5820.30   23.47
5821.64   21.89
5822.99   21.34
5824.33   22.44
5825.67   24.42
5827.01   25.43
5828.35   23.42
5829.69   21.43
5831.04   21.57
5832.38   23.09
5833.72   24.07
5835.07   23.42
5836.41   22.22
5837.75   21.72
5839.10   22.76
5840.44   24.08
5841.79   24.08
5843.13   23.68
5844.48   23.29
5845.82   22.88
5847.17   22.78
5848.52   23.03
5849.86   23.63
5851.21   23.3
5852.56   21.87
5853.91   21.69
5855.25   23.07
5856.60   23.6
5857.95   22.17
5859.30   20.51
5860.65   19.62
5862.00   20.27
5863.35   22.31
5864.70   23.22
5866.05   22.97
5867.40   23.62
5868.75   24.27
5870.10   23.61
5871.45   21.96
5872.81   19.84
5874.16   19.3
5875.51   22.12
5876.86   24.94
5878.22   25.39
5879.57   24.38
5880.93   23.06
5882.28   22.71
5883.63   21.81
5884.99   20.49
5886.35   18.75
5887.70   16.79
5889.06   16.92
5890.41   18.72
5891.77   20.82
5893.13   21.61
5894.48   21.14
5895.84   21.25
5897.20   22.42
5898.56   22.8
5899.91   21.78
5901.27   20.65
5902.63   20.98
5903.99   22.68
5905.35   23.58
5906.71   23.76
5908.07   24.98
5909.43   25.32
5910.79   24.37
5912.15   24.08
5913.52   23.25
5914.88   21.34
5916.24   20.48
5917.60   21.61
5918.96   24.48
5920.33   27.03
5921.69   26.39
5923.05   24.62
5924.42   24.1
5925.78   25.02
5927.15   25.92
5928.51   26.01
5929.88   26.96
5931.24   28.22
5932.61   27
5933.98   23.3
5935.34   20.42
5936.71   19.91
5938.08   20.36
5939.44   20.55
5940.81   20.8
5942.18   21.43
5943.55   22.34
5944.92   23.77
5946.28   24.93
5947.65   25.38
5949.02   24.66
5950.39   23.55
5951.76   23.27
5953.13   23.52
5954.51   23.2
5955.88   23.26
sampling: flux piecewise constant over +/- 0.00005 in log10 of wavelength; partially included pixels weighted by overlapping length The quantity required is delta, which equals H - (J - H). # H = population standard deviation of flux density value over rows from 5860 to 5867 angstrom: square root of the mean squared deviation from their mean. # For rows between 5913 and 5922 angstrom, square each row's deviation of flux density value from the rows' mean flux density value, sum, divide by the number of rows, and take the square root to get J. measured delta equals 0.55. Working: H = 1.5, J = 2.4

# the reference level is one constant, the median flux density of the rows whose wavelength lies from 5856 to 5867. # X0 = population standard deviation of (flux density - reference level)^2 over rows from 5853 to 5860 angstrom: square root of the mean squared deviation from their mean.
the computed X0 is 1.1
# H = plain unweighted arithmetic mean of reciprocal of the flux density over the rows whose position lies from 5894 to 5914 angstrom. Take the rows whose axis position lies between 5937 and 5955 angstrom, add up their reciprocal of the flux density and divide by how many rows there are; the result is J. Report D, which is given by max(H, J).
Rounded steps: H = 0.0439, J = 0.0439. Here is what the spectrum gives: 0.0439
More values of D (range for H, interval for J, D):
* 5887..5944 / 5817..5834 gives 0.0445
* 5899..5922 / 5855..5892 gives 0.0466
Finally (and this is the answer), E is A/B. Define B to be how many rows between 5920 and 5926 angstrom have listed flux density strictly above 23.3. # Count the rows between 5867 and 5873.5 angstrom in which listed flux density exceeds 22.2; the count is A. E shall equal 0.6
